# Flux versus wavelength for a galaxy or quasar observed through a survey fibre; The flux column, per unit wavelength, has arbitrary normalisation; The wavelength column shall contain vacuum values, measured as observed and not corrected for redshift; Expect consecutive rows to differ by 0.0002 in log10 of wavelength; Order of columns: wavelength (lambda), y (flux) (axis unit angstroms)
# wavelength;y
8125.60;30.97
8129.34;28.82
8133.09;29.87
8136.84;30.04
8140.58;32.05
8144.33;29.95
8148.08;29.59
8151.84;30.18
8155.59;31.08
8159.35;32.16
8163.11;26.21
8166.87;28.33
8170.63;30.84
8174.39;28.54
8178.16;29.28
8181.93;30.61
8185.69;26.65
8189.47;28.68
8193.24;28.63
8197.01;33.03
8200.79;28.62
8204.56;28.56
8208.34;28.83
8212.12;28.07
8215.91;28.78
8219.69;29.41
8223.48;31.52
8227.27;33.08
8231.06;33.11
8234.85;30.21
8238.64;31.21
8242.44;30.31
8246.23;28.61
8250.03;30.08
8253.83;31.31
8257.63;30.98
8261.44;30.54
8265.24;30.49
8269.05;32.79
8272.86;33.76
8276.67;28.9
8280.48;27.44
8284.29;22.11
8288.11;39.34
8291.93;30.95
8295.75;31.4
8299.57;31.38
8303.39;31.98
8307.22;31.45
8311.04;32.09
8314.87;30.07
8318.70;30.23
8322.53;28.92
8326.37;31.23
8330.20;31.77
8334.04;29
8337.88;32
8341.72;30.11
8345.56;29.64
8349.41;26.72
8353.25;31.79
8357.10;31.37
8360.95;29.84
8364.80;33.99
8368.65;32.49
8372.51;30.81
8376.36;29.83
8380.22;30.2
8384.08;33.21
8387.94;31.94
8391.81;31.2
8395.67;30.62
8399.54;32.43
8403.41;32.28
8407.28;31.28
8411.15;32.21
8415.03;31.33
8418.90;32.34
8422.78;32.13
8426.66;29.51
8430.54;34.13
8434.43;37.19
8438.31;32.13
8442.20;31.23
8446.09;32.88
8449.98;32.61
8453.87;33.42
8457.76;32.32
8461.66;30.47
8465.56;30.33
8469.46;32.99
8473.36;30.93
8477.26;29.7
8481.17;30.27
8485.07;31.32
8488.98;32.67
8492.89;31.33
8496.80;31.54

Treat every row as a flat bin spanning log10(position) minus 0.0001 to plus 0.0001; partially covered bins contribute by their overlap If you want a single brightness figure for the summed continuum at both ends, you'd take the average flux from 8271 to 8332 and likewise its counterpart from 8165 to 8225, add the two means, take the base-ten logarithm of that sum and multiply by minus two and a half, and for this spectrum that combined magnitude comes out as -4.45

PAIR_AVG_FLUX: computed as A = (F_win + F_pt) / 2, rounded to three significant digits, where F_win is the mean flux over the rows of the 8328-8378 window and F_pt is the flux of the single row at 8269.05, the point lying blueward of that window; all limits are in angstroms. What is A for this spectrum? 31.8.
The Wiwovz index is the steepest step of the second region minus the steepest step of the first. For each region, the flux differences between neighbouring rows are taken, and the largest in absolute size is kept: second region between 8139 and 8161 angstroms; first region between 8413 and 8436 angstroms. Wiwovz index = -3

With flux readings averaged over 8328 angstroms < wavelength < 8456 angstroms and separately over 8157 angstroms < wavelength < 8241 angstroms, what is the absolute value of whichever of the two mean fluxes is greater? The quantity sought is 31.6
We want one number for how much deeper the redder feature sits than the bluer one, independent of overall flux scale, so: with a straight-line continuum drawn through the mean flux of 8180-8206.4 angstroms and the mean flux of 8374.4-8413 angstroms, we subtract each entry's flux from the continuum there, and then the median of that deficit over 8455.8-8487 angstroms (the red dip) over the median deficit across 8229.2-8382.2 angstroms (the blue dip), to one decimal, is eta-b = -3.4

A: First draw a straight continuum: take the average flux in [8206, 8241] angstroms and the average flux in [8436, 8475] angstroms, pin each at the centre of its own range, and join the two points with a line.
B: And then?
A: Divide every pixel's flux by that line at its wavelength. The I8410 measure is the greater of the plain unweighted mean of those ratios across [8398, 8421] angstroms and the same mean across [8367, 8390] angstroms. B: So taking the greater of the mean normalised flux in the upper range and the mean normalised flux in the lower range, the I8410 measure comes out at 1.01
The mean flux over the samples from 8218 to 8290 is 30.8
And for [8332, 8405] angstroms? 31.0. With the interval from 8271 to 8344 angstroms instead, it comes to 30.7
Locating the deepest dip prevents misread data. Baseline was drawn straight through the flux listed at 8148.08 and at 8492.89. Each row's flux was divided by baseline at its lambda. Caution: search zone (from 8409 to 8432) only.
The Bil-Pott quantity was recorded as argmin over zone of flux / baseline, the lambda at 8426.66 angstroms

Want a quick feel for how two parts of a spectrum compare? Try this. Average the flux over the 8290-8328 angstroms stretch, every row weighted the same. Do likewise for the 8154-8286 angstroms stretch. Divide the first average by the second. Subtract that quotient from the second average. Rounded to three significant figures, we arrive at 28.8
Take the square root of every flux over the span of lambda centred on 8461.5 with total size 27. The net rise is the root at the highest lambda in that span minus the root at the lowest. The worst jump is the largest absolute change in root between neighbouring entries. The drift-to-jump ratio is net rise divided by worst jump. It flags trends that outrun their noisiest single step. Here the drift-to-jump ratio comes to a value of -0.6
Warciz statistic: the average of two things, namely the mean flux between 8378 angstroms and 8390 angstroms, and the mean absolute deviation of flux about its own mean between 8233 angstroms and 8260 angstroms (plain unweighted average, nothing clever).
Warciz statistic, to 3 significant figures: 16.2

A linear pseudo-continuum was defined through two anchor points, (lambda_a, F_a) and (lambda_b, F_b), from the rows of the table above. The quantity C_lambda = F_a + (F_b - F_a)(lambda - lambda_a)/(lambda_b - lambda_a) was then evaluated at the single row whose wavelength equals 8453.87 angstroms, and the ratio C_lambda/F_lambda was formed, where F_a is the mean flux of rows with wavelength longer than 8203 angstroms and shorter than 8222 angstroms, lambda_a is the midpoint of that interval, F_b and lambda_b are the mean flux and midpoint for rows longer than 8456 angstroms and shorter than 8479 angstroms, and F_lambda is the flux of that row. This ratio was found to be 0.93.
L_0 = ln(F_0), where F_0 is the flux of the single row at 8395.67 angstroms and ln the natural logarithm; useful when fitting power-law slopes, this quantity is 3.42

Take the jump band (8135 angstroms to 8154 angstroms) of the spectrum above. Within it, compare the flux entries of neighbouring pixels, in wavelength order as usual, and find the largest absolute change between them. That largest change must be 2.1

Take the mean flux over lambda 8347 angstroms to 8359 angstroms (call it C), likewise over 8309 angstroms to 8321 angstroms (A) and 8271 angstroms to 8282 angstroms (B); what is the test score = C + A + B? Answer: 90.8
